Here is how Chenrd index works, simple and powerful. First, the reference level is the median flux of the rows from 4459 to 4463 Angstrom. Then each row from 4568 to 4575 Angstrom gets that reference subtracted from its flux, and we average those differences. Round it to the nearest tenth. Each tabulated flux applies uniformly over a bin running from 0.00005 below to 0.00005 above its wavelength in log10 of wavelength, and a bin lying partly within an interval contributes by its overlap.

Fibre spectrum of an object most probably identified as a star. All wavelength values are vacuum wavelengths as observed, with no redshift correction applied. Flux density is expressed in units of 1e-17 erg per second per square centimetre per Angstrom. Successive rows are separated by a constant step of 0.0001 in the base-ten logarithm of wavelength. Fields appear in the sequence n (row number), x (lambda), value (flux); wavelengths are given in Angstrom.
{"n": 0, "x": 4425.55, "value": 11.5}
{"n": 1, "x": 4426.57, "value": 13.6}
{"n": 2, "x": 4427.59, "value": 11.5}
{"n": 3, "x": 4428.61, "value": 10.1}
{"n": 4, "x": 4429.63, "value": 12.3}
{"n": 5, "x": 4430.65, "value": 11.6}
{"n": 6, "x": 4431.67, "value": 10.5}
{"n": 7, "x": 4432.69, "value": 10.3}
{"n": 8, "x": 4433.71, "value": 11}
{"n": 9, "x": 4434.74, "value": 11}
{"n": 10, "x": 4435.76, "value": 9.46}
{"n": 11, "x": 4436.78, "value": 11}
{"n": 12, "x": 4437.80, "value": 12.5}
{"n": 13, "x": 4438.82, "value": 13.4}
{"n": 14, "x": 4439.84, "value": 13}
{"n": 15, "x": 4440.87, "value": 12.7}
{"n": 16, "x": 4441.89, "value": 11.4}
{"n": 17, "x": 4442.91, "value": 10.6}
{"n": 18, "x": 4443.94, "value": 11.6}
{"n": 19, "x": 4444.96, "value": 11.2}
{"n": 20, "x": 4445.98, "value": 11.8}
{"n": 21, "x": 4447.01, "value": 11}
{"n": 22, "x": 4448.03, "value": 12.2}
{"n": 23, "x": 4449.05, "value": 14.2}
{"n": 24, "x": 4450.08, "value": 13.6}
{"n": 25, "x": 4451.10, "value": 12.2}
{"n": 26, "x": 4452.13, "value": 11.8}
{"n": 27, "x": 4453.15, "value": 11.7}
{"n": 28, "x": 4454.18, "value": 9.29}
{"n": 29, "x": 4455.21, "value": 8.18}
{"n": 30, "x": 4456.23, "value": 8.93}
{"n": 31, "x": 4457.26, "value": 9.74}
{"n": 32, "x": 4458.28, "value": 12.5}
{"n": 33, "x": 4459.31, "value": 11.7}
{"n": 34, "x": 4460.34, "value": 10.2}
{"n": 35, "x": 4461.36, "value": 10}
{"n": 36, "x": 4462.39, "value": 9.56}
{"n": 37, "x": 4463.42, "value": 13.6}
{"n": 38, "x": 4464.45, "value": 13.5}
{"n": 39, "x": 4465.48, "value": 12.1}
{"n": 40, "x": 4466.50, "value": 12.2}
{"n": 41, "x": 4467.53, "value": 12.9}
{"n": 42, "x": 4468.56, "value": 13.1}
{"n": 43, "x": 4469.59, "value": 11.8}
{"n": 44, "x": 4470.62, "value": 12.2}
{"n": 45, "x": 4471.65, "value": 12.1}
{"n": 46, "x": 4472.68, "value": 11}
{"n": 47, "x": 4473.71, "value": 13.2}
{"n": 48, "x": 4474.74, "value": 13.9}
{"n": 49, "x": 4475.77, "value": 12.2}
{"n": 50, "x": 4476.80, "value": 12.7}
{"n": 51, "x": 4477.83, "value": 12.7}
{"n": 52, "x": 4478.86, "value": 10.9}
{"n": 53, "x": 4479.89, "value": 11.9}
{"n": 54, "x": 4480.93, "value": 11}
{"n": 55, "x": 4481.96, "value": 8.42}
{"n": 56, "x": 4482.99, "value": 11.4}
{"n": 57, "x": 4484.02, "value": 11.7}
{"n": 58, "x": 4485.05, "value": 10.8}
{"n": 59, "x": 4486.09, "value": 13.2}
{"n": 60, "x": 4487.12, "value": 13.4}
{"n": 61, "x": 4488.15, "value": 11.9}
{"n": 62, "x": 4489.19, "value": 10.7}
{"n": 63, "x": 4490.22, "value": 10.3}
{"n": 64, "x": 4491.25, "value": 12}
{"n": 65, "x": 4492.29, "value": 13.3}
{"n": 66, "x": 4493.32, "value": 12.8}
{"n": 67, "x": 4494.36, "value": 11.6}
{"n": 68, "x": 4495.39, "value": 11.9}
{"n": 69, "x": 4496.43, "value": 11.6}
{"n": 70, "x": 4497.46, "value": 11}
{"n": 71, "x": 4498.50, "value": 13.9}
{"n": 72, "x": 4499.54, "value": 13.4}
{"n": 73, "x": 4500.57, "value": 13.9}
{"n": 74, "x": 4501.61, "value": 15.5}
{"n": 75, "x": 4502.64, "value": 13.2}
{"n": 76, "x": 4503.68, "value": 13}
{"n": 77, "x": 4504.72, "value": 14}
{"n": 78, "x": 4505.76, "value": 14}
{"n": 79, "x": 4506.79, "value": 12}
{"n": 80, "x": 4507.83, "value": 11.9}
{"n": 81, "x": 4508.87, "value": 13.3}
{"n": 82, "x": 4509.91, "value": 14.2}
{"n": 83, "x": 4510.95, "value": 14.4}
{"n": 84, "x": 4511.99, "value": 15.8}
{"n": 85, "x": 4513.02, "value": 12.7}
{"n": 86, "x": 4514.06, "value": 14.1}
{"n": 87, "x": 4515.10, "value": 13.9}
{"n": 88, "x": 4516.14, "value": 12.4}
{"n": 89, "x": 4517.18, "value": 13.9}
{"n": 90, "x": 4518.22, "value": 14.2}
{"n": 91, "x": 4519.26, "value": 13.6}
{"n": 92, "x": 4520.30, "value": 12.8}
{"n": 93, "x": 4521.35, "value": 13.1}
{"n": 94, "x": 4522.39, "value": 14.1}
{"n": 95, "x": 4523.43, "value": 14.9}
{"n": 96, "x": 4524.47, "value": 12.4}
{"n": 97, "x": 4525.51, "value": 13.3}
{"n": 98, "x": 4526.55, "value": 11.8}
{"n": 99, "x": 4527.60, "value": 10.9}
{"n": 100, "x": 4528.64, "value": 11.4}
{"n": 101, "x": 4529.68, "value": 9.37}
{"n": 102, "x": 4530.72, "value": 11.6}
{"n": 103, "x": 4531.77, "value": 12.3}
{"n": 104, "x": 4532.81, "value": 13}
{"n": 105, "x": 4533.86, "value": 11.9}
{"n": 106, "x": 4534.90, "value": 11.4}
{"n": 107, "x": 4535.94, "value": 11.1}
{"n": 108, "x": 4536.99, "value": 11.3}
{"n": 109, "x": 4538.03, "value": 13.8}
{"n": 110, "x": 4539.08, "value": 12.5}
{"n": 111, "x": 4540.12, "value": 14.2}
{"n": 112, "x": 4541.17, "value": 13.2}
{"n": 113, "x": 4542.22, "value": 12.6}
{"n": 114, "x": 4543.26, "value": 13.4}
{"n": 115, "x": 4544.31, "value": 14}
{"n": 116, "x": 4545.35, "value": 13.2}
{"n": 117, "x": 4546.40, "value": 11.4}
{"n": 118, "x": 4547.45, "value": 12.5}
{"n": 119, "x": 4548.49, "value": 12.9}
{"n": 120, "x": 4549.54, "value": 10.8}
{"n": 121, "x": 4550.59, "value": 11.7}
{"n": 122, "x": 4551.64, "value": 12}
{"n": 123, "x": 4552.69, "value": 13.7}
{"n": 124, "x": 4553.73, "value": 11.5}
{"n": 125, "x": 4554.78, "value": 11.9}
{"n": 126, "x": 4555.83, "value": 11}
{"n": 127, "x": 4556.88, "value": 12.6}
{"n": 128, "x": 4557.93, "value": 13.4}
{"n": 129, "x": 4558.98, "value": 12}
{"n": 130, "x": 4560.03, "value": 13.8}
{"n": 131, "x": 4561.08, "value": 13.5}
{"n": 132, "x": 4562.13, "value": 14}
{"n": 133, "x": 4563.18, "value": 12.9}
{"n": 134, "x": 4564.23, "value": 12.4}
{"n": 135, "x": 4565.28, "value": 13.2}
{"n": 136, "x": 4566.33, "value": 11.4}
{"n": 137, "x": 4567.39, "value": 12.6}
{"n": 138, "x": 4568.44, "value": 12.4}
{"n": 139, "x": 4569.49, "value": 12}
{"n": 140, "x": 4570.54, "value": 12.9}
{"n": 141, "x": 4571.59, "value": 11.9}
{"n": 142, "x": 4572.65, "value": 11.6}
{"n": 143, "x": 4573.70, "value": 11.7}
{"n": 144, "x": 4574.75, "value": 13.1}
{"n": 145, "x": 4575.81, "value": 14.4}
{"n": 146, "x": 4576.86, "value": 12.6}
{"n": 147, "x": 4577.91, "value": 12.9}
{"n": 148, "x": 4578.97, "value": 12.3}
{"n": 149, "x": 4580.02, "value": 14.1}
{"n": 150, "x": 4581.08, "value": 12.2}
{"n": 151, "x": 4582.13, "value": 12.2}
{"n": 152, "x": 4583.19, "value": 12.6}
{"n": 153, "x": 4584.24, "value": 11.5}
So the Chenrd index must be 2.1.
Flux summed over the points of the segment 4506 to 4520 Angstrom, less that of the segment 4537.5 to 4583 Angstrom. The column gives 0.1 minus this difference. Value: 368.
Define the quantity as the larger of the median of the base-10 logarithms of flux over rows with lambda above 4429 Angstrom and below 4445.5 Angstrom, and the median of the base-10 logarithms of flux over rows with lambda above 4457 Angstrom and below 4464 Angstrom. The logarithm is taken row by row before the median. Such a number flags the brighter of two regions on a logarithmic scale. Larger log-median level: 1.05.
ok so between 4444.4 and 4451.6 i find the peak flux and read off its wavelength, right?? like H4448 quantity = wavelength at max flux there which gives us 4449.05 Angstrom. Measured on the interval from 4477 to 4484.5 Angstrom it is 4477.83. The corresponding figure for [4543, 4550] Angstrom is 4544.31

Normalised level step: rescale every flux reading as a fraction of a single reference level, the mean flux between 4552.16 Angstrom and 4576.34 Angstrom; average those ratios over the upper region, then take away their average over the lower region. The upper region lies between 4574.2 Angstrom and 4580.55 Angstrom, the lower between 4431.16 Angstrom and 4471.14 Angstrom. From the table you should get 0.135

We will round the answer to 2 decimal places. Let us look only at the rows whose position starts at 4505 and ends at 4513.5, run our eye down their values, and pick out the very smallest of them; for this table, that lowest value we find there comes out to 11.90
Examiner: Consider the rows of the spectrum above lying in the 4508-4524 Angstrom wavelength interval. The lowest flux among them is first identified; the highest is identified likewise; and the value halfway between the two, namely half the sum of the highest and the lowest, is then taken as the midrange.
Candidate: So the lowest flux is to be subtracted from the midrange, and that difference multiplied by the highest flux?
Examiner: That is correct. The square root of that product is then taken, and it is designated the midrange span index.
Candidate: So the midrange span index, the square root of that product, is 5.2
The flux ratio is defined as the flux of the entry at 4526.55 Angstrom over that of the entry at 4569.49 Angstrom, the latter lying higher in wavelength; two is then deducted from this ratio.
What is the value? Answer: -1.02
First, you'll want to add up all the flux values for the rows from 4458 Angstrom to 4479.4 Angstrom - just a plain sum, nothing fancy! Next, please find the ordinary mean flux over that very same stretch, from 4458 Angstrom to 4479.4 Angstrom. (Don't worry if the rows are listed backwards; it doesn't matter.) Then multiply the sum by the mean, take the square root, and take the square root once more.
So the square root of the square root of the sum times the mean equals 7.4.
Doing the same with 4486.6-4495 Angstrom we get 5.8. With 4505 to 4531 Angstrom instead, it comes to 8.1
